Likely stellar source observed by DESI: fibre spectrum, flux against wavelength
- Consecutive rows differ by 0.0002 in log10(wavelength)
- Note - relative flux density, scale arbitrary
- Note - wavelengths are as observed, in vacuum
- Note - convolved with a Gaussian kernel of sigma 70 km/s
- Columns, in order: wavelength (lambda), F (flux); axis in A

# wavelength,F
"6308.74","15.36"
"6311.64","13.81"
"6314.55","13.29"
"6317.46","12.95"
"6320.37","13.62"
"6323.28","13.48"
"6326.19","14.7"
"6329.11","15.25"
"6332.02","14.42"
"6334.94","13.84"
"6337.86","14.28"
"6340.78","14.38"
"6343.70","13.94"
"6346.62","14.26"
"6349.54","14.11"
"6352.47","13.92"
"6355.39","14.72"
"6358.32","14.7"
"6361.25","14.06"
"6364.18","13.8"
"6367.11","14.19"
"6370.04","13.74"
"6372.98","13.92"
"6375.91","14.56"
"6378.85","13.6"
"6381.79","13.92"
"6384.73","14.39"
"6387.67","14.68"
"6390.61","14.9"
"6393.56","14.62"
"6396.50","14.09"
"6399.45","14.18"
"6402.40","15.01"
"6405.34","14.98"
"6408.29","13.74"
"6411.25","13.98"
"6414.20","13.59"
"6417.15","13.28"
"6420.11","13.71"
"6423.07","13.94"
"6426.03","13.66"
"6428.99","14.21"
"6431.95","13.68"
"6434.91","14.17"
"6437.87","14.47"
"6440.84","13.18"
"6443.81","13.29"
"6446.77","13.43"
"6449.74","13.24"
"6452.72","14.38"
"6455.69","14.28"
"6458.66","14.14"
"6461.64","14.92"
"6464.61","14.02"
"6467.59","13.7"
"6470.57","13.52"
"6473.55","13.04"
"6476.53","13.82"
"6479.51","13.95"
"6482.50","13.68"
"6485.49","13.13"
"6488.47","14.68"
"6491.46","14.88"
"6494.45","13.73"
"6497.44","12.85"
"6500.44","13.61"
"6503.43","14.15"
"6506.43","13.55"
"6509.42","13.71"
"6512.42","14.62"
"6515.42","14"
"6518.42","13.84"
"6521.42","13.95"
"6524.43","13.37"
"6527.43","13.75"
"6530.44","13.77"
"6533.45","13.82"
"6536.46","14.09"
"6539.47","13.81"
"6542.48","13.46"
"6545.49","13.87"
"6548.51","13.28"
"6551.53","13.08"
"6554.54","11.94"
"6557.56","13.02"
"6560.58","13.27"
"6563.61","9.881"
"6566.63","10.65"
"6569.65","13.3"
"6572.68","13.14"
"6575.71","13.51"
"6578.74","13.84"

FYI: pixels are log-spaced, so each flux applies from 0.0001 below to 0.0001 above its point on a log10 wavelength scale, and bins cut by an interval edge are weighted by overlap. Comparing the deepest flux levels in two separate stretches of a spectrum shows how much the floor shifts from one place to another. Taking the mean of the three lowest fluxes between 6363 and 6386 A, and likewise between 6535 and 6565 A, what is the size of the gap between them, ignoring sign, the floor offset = 2.1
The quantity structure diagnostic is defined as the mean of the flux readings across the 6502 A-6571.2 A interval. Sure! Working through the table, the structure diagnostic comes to 13.3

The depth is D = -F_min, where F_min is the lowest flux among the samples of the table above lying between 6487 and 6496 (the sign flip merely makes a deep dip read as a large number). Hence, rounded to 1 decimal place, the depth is -13.7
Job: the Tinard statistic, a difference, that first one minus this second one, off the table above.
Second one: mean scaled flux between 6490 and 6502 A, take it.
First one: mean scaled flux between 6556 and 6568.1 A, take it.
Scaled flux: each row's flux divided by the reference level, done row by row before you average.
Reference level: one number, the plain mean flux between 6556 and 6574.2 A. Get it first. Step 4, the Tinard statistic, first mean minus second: -0.17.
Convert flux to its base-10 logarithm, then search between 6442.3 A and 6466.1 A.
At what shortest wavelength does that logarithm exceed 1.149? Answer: 6452.72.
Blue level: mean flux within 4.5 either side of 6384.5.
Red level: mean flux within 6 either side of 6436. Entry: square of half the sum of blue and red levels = 199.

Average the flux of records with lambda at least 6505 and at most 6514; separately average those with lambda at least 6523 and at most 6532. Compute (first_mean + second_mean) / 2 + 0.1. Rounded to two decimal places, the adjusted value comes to 13.90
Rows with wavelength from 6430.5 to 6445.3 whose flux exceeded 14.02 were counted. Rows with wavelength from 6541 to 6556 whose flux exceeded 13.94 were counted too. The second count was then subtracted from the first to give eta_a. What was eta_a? 2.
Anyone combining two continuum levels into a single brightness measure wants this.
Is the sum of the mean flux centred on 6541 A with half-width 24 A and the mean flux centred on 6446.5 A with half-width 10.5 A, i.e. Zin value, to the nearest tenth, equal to 27.0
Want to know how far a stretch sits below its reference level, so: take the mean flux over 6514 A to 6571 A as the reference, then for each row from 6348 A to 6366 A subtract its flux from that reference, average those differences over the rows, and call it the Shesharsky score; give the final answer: -1.1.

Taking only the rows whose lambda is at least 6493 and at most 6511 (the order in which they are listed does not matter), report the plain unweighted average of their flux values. 13.60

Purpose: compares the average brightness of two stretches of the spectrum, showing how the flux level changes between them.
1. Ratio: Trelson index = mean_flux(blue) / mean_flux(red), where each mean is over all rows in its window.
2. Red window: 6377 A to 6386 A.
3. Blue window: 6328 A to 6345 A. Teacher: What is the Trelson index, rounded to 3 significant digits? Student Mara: 1.03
